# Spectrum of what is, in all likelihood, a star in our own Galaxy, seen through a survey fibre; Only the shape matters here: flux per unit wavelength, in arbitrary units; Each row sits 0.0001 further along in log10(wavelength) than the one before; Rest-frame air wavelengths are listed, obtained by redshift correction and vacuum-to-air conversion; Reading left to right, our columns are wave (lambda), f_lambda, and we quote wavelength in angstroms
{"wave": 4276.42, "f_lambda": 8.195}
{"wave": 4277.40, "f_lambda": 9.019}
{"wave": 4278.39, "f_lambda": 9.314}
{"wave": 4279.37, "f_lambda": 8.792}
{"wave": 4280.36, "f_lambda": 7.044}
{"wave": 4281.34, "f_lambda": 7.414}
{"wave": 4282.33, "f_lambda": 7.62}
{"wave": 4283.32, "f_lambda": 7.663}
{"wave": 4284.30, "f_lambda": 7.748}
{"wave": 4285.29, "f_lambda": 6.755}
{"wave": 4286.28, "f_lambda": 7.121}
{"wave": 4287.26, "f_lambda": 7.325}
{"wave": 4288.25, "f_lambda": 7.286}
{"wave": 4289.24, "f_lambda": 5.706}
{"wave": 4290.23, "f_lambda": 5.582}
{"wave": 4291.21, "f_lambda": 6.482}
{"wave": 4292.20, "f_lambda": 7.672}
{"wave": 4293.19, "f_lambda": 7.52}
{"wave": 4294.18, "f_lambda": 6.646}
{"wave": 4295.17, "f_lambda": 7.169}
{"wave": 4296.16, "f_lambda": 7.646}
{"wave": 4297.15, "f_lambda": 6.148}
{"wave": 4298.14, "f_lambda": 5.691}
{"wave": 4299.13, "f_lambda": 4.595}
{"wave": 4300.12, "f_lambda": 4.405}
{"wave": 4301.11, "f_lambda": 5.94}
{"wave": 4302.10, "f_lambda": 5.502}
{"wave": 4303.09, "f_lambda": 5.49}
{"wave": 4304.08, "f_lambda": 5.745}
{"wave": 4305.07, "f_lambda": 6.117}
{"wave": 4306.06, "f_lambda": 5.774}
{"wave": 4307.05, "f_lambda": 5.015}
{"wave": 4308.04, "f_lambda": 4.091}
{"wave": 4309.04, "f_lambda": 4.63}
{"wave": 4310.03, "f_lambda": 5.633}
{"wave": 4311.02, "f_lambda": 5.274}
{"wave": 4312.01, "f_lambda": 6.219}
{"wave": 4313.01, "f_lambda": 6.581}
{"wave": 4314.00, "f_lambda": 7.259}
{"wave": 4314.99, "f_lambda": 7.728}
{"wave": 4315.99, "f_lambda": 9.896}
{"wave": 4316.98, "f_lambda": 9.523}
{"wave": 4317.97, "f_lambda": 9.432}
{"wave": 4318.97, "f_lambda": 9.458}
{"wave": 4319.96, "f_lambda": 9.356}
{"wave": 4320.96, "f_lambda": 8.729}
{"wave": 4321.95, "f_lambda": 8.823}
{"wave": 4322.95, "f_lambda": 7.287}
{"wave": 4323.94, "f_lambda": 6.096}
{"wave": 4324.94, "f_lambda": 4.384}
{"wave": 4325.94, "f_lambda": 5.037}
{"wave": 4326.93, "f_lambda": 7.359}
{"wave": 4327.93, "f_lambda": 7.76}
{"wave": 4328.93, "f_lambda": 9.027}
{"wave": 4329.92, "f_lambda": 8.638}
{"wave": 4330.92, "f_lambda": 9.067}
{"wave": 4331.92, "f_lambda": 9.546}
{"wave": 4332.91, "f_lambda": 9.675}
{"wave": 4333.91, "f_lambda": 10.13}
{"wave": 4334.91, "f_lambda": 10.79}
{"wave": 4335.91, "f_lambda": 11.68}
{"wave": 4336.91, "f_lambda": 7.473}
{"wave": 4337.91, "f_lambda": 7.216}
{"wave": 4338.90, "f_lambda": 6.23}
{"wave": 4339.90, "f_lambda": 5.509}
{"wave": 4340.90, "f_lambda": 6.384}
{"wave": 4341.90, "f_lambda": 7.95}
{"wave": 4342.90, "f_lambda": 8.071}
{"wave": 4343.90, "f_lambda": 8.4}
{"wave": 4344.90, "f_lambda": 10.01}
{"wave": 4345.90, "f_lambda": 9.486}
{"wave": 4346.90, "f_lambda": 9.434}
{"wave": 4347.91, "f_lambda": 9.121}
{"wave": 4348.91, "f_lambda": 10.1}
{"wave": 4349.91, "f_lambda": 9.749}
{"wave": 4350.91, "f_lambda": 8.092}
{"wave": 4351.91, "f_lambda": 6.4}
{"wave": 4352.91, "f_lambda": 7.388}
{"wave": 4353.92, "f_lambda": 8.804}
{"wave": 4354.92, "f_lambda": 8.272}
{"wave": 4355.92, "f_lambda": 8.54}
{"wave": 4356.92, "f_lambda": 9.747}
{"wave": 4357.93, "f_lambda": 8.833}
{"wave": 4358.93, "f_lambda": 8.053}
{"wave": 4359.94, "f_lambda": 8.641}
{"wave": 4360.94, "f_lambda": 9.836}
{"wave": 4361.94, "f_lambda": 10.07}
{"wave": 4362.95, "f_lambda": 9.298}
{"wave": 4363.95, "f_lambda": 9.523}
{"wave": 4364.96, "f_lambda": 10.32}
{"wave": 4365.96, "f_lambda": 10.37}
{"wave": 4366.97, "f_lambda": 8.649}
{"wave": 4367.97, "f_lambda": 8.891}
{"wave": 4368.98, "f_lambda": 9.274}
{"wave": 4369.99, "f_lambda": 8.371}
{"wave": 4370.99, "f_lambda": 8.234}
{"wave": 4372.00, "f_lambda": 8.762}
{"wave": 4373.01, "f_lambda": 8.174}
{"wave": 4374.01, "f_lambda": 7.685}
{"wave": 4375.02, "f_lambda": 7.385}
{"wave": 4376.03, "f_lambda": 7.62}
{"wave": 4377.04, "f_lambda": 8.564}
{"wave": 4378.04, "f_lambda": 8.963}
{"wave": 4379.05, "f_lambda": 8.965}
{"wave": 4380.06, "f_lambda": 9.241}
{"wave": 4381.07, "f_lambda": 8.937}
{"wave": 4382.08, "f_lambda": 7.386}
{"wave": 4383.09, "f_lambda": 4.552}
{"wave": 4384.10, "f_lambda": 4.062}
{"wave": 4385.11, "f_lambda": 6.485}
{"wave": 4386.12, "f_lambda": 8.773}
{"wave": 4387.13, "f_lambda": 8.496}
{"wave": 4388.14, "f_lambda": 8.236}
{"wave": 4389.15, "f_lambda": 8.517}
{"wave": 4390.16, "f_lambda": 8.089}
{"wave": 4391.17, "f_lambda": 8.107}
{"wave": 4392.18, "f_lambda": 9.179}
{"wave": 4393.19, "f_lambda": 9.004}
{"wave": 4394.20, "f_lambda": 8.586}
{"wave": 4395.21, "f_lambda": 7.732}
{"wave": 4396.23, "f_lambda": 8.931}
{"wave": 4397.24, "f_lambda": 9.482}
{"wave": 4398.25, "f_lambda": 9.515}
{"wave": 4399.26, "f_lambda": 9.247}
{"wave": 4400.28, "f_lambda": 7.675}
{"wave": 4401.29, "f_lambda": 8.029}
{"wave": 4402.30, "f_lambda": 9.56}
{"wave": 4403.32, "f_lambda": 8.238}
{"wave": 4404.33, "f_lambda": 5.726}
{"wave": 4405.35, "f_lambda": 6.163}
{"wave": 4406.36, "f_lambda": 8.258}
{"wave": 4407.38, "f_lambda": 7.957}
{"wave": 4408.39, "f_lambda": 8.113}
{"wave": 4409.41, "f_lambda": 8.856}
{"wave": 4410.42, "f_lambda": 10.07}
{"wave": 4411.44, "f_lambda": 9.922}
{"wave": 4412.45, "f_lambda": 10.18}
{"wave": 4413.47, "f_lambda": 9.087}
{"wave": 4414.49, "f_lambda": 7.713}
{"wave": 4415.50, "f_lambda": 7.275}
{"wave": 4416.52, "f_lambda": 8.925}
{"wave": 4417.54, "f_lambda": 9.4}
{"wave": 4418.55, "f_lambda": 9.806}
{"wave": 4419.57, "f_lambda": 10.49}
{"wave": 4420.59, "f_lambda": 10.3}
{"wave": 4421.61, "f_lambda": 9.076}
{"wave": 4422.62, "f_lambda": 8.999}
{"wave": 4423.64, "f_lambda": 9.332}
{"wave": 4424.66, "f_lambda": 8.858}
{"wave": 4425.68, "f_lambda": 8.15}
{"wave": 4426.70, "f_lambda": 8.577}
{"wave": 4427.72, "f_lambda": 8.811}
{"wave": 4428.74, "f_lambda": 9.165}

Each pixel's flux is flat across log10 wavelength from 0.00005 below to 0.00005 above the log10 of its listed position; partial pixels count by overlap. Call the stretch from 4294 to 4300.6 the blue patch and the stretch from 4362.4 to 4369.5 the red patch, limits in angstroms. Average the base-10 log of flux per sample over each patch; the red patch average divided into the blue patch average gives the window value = 0.79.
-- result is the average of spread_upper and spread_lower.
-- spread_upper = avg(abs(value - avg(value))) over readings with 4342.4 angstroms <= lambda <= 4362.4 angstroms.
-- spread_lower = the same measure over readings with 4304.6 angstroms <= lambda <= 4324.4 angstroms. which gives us 1.2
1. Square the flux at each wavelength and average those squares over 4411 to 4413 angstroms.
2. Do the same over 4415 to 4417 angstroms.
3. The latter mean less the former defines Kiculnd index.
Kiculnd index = -35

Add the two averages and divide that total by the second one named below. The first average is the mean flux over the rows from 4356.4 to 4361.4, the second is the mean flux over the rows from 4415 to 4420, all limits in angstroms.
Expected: 1.98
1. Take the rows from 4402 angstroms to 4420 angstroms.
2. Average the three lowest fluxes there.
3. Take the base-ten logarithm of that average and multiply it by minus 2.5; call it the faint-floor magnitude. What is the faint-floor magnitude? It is -2.01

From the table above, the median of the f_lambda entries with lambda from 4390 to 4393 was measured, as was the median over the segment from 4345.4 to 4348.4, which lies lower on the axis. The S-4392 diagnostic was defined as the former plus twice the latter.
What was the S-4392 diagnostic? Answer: 27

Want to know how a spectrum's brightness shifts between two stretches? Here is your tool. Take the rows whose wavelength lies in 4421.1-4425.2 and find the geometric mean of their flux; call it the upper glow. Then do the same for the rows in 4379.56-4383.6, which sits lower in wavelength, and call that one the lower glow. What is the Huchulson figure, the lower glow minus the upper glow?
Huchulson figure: -1.8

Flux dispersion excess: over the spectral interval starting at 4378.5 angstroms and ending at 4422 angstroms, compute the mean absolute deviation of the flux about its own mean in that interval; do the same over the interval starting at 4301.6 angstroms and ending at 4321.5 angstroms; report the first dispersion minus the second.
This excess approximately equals -0.6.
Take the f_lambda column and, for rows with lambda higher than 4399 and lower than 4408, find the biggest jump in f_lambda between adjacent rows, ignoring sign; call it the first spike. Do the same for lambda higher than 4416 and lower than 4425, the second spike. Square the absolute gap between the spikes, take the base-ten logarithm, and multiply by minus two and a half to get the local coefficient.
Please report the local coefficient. -0.5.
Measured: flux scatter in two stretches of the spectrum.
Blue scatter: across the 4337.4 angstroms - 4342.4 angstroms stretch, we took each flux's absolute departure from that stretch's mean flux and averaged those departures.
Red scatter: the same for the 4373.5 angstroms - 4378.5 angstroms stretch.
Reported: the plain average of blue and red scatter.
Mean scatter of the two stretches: 0.66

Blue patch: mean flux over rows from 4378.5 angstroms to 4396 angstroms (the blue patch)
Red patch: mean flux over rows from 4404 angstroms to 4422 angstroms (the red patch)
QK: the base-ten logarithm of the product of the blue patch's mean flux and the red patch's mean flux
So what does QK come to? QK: 1.84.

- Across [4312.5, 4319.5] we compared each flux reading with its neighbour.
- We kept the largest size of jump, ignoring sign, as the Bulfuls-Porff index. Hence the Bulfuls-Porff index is 2.2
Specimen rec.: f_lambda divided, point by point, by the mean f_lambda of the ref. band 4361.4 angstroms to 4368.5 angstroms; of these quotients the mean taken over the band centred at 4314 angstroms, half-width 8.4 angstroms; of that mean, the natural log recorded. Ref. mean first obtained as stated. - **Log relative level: -0.28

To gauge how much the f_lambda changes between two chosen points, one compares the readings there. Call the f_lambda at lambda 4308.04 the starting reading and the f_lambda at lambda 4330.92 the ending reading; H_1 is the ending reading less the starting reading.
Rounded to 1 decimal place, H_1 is 5.0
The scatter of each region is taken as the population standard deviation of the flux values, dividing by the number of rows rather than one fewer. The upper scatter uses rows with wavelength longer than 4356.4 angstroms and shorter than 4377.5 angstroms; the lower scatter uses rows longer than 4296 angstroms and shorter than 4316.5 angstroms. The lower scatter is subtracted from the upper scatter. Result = -0.4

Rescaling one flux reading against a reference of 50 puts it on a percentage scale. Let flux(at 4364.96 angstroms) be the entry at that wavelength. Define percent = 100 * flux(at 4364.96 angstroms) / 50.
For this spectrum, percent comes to 21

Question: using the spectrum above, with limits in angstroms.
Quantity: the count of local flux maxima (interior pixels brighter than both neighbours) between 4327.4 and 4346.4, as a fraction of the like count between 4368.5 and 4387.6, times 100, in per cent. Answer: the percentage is 100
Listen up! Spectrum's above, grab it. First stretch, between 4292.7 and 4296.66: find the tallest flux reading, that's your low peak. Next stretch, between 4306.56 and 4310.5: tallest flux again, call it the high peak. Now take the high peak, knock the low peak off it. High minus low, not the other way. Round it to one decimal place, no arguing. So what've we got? -2.0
